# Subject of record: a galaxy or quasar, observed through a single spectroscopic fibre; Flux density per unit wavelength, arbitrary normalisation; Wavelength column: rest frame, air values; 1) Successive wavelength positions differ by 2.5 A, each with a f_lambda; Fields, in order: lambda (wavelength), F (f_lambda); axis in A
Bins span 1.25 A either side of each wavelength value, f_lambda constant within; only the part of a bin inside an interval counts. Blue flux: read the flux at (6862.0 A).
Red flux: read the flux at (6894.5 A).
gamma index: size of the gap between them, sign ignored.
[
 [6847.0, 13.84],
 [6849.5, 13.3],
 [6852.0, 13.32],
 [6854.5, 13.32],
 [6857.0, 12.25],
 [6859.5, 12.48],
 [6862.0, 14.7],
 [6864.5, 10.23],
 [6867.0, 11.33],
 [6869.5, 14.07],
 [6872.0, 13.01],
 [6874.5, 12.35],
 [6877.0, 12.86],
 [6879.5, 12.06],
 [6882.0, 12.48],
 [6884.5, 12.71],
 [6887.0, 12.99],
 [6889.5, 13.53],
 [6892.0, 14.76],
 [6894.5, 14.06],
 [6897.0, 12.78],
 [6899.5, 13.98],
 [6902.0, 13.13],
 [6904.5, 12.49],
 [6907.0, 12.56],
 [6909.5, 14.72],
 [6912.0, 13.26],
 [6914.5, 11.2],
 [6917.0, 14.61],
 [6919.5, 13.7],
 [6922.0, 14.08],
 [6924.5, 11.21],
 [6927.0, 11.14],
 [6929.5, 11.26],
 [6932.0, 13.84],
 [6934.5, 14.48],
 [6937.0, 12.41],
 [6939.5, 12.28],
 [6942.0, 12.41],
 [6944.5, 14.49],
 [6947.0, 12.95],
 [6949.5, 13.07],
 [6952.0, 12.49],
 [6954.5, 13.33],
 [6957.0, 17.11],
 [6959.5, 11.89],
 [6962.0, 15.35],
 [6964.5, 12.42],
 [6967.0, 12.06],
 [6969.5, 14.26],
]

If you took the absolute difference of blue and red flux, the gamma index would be 0.64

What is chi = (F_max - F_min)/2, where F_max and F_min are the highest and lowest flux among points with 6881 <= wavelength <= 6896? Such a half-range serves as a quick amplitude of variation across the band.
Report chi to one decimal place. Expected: 1.1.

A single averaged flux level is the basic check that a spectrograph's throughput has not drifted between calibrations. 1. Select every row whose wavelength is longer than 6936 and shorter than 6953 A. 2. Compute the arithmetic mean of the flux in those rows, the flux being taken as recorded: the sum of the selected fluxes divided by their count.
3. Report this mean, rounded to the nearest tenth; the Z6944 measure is 12.9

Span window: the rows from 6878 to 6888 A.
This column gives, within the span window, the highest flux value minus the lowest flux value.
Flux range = 0.9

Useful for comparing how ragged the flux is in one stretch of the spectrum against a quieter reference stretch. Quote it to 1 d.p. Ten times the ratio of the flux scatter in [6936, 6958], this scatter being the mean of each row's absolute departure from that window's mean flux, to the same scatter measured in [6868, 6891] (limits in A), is 23.9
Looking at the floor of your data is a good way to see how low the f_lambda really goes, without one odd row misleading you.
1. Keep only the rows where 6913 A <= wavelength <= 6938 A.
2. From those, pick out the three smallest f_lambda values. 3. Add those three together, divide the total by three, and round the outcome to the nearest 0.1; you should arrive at 11.2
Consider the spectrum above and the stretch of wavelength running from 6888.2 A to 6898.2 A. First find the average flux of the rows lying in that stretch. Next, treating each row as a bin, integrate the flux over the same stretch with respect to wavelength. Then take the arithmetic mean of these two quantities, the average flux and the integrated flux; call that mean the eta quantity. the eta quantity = 75.8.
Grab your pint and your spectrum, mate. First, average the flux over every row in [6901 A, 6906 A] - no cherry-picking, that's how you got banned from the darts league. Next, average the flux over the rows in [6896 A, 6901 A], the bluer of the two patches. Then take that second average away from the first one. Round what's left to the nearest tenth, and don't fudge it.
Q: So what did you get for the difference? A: -0.6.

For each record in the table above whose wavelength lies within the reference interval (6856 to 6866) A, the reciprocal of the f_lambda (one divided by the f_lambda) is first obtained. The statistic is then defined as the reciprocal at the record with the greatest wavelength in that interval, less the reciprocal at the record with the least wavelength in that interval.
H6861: 0.016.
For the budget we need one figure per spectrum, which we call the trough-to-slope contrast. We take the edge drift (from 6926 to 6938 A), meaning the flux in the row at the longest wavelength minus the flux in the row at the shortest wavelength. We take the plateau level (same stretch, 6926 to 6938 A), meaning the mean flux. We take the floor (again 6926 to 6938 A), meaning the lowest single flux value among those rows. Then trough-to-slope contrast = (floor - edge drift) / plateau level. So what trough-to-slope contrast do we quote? 0.78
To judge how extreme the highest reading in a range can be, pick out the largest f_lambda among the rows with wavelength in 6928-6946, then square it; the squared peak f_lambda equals 210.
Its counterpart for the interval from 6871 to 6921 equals 218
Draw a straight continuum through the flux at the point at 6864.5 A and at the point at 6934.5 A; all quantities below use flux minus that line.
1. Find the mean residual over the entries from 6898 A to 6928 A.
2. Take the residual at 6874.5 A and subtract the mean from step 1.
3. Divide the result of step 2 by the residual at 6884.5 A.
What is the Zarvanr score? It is 1.3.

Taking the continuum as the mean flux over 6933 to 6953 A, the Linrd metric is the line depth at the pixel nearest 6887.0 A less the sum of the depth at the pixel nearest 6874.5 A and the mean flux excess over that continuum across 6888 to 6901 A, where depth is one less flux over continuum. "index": -0.8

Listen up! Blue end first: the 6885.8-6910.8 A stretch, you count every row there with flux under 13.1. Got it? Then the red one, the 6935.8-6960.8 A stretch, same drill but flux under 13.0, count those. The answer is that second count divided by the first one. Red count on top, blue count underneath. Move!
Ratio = 1.5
